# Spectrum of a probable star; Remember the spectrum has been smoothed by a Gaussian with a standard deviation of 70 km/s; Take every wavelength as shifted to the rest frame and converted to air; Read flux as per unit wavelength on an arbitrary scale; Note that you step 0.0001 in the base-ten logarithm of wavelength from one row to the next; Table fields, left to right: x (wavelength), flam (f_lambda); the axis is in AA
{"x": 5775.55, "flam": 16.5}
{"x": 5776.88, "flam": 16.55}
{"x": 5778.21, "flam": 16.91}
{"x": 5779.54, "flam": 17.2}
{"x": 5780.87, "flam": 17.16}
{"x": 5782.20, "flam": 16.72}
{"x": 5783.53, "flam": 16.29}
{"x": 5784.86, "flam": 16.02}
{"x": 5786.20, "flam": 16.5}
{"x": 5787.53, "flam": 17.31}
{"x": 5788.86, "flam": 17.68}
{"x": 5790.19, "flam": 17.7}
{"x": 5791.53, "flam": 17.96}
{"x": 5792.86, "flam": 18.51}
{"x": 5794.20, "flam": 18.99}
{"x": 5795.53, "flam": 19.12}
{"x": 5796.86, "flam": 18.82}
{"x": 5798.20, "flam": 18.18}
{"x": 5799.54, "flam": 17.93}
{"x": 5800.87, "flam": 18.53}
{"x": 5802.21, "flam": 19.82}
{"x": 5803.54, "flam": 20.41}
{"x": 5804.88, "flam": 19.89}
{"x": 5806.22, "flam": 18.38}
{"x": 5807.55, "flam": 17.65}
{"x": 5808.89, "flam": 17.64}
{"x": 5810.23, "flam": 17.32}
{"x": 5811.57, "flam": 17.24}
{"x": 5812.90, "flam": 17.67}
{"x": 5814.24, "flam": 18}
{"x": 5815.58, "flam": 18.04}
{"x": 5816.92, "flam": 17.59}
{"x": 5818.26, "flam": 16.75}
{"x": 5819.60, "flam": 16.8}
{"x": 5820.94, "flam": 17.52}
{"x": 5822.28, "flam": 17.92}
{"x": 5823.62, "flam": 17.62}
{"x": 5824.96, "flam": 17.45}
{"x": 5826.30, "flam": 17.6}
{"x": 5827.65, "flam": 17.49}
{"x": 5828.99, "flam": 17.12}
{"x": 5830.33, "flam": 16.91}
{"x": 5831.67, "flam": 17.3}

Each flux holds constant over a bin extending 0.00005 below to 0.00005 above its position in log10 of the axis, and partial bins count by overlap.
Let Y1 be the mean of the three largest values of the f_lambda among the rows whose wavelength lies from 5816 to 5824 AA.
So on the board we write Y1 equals 17.7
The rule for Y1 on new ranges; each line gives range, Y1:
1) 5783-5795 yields 18.5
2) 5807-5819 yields 17.9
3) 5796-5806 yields 20.0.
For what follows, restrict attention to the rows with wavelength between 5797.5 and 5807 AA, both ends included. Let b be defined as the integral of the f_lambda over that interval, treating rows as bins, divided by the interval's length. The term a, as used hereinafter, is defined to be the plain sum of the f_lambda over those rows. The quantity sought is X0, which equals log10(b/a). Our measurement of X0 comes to -0.846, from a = 133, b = 19.0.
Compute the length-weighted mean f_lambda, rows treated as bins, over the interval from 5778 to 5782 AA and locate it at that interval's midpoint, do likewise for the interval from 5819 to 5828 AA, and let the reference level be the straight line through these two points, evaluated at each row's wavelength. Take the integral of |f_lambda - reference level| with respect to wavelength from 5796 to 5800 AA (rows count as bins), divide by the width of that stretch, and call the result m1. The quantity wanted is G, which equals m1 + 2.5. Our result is 3.62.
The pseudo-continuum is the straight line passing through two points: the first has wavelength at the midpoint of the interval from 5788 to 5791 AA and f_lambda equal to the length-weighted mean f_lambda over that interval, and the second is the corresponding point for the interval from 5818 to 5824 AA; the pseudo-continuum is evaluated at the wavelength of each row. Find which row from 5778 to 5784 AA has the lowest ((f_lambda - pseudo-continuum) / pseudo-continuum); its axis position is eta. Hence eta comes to 5783.53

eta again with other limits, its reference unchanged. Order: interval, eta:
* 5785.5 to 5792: 5786.20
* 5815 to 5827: 5818.26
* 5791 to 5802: 5791.53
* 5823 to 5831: 5830.33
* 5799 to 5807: 5799.54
